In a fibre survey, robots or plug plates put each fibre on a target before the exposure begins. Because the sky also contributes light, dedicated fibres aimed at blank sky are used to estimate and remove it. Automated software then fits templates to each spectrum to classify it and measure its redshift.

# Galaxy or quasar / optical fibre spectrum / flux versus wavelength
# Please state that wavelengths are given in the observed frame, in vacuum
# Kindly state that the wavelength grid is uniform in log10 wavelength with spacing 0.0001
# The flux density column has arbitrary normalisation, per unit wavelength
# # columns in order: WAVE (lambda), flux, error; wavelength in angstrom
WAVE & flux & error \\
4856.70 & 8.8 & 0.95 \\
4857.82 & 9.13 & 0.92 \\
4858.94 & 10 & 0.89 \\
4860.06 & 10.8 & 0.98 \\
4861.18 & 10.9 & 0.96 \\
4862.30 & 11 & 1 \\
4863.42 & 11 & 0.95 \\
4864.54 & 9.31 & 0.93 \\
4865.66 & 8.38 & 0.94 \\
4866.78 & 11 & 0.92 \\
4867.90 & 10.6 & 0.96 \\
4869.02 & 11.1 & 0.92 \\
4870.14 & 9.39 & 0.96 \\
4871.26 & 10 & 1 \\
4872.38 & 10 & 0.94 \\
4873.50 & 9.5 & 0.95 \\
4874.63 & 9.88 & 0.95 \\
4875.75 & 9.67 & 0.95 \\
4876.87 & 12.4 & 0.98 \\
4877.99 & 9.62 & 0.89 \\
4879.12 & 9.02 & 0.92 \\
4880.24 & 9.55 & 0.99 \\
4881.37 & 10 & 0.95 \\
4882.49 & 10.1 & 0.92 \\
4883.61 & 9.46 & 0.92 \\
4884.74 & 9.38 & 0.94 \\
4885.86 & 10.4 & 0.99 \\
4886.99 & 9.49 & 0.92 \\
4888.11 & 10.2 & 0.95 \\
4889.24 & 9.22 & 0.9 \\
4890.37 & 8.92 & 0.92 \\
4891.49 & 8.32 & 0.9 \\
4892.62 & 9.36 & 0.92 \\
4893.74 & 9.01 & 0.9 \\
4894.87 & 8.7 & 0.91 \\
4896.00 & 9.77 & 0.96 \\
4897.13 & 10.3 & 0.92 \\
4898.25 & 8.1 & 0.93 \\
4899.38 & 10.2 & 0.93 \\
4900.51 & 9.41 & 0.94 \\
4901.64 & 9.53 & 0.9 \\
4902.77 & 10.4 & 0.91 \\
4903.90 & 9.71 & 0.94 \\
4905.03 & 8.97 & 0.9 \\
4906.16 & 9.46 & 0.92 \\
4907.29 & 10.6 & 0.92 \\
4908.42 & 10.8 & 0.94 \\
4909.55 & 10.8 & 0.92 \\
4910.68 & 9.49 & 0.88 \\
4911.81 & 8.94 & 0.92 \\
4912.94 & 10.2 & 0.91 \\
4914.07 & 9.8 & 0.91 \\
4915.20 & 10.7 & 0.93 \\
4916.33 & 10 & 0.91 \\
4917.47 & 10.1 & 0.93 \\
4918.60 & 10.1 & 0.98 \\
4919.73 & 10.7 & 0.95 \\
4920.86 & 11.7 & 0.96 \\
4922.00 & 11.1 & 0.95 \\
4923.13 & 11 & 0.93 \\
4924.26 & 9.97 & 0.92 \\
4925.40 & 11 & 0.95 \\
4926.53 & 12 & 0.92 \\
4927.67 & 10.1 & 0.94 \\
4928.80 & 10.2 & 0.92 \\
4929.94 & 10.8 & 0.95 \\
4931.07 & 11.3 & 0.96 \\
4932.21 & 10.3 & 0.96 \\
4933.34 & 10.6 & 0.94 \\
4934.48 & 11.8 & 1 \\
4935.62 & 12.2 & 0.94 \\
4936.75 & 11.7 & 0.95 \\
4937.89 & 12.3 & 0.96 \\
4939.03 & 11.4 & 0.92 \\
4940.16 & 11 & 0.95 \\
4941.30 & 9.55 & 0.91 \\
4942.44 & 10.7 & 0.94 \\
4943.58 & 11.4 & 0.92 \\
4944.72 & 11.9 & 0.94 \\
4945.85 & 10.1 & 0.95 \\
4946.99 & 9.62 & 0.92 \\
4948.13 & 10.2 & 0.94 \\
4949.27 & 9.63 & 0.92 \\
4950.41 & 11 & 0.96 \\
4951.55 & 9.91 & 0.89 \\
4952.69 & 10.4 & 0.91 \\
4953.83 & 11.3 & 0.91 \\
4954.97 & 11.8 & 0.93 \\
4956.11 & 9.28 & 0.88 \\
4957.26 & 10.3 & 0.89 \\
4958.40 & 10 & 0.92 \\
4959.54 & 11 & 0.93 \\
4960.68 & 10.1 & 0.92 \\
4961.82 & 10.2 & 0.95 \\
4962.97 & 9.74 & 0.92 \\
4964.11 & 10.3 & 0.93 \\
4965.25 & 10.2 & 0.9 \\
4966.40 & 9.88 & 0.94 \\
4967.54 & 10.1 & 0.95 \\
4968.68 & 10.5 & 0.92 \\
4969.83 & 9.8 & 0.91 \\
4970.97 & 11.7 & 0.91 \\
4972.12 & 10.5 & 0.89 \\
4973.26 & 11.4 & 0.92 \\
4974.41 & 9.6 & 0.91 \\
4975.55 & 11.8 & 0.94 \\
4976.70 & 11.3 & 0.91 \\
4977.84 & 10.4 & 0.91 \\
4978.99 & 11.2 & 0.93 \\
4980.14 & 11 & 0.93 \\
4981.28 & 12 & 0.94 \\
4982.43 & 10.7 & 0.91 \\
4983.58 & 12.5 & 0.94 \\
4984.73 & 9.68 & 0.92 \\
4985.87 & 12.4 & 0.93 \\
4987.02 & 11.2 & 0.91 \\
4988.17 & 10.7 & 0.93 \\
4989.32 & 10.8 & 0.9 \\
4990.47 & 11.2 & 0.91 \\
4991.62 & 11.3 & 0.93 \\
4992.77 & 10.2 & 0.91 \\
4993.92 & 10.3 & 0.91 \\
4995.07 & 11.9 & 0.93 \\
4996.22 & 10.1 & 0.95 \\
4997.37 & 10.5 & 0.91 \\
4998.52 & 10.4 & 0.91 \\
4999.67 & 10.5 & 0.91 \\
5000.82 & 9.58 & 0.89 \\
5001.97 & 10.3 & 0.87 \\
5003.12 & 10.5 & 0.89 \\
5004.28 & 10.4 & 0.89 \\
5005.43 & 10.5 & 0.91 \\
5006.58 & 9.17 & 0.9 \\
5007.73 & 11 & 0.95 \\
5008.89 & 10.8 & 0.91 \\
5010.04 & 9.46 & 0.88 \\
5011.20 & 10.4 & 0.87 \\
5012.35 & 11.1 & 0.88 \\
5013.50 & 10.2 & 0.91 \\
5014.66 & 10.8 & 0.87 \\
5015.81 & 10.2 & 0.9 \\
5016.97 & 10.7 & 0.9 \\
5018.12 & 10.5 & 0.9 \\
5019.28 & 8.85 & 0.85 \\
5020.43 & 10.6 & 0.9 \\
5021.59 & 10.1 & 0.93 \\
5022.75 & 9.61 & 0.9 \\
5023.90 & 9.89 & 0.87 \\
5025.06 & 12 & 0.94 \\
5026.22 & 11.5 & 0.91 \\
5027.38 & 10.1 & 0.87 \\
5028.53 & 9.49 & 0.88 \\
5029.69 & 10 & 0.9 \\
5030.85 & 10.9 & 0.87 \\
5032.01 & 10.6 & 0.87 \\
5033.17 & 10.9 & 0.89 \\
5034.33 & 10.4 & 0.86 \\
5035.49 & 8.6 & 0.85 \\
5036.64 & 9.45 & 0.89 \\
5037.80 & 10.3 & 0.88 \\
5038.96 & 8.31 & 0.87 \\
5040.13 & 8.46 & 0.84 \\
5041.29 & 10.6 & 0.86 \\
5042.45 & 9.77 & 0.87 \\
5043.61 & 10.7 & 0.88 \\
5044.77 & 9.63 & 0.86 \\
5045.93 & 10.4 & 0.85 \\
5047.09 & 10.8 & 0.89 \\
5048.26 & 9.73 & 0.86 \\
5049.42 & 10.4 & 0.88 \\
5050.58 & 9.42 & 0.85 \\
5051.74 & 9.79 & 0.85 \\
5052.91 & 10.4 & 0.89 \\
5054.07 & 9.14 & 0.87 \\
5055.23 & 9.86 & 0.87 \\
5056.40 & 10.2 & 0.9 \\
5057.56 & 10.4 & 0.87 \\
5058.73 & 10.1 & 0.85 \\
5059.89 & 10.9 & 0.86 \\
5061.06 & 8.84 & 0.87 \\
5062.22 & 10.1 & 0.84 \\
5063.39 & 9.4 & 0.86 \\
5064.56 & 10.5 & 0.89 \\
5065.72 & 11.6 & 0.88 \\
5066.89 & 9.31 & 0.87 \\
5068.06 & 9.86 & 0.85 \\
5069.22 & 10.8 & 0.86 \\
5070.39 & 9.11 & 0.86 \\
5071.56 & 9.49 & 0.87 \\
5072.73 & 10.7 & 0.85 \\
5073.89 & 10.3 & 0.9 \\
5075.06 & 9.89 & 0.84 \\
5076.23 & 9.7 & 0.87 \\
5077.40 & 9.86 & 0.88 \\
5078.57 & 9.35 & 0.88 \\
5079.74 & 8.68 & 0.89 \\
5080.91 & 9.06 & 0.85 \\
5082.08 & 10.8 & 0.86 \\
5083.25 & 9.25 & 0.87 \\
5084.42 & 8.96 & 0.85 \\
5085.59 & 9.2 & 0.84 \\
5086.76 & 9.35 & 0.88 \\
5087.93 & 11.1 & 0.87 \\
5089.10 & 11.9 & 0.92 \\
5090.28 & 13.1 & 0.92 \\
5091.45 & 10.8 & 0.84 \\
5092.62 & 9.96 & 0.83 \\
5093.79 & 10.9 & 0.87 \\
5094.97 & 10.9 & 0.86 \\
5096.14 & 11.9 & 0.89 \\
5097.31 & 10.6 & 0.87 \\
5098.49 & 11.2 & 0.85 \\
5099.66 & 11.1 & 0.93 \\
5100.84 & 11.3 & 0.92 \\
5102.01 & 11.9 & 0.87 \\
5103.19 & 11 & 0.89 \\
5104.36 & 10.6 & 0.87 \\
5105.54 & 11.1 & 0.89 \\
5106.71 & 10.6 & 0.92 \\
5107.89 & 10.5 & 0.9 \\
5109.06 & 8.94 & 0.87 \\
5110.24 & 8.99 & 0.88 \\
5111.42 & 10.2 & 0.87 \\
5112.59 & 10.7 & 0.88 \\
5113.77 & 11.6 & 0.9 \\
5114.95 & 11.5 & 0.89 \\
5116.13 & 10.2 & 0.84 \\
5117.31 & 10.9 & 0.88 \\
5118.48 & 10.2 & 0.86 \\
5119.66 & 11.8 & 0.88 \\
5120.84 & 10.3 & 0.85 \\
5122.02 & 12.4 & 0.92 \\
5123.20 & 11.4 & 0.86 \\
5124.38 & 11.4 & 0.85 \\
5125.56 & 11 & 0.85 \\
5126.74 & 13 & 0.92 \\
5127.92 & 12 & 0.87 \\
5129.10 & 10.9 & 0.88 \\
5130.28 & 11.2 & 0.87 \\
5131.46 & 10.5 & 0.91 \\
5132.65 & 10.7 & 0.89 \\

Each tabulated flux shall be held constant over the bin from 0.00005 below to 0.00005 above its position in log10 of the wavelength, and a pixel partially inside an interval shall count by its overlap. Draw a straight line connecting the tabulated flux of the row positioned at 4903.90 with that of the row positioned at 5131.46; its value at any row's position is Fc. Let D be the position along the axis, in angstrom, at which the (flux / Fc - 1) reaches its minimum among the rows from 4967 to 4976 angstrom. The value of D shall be 4974.41 angstrom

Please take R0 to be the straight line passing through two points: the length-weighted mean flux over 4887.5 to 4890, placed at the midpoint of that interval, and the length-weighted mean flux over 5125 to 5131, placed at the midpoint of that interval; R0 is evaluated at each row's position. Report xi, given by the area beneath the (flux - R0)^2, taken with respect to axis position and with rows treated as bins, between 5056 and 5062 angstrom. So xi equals 8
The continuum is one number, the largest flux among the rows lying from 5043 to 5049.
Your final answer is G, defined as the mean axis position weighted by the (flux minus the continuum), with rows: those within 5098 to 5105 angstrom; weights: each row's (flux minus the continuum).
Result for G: 5100.7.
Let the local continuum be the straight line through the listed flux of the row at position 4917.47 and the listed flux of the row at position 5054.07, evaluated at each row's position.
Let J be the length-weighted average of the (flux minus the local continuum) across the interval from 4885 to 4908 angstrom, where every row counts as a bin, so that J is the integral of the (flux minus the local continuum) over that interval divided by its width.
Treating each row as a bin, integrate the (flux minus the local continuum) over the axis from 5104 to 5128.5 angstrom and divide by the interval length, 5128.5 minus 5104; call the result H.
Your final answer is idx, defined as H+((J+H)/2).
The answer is 3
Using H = 2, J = -0.74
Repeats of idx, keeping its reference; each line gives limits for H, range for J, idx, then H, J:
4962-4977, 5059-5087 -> 2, 1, 0.79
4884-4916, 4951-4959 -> -1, -1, 0.59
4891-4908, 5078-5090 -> -1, -1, 0.92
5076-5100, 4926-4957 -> 3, 1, 0.89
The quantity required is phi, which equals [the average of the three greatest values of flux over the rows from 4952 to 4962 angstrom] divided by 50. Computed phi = 0.227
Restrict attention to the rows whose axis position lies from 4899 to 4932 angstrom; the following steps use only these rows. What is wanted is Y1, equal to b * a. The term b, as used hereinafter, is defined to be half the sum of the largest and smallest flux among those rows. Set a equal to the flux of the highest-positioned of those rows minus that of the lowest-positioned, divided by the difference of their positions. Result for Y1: 0.36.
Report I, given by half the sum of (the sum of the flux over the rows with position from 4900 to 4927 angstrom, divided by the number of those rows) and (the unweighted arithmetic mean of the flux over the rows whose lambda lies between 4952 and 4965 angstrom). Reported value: 10.34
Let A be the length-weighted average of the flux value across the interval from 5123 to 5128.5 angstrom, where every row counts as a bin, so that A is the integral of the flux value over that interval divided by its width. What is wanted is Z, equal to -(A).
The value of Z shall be -11.8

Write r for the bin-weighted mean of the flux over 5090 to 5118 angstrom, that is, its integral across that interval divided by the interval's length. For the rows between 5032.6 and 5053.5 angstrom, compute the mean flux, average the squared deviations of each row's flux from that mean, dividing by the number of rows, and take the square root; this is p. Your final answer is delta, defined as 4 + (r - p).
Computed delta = 14.0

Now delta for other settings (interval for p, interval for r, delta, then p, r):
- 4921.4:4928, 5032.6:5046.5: 13.1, 0.679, 9.8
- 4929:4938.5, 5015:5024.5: 13.4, 0.700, 10.1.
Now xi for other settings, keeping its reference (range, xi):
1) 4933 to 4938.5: 18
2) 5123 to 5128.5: 3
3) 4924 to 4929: 6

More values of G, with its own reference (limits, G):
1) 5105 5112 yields 5109.9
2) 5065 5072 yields 5069.9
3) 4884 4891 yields 4888.0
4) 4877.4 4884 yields 4880.6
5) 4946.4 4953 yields 4949.2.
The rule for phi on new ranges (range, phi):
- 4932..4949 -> 0.243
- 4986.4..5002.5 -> 0.229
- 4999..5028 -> 0.231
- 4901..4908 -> 0.205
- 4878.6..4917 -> 0.215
